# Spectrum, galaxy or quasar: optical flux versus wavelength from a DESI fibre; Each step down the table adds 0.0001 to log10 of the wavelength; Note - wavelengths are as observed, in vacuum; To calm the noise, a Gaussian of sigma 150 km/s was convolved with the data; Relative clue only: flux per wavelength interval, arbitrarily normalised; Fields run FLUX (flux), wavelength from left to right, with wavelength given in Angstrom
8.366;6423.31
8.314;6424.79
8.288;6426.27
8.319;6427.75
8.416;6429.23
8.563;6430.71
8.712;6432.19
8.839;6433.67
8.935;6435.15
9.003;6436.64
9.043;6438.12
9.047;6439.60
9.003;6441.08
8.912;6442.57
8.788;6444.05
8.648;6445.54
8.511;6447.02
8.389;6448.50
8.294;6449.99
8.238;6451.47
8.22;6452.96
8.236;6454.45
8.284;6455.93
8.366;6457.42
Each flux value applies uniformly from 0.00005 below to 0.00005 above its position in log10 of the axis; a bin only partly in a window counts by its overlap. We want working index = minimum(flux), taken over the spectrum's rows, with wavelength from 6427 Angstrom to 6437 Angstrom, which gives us 8.319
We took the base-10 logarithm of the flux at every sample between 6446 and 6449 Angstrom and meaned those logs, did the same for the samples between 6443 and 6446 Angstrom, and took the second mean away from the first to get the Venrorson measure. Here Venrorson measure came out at -0.01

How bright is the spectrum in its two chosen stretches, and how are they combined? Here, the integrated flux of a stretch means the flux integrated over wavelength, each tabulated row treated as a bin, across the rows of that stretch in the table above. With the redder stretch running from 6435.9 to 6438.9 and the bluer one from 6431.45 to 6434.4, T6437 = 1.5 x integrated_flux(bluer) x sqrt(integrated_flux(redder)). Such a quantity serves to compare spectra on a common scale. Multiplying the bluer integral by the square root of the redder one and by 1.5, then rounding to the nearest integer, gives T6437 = 202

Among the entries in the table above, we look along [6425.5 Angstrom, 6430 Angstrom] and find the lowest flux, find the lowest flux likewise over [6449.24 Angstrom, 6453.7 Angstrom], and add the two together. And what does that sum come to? 16.5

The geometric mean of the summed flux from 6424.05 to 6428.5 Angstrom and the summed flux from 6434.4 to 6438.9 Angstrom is 25.9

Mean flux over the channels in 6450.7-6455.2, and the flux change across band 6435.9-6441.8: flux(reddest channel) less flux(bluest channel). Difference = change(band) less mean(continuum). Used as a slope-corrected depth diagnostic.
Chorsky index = -8.2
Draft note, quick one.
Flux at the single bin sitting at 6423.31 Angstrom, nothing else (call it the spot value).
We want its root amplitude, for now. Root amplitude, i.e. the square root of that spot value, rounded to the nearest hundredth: 2.89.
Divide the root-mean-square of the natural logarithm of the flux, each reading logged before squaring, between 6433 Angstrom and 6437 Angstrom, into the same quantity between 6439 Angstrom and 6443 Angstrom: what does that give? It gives 1.00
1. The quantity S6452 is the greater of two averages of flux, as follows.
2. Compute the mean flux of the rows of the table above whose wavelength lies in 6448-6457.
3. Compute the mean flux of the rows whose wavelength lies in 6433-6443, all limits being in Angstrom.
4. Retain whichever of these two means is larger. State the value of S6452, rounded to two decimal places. 8.97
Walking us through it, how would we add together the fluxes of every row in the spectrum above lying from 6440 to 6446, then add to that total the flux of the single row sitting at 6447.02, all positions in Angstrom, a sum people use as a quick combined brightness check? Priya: 43.9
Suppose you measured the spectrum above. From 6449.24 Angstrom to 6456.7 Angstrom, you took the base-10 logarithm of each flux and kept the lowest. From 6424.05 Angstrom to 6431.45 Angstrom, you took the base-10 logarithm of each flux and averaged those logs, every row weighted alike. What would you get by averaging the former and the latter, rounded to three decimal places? 0.919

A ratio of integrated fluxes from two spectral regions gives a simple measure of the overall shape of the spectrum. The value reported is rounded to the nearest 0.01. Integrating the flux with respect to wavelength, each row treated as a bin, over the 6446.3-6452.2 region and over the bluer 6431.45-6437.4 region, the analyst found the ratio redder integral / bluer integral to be 0.94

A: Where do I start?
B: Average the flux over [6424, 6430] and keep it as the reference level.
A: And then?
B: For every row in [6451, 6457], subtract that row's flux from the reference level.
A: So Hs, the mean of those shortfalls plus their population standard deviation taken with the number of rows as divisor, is 0.11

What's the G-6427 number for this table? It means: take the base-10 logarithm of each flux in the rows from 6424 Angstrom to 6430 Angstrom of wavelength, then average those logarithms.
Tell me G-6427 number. 0.921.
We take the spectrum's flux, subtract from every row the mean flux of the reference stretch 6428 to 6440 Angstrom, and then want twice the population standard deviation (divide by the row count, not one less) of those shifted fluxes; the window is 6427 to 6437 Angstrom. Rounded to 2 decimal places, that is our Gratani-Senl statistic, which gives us 0.48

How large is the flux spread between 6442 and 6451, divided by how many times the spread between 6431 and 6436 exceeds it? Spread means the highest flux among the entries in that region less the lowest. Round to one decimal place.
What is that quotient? 1.7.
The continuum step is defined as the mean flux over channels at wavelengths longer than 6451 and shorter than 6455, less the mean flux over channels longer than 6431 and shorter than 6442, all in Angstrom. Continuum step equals -0.71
